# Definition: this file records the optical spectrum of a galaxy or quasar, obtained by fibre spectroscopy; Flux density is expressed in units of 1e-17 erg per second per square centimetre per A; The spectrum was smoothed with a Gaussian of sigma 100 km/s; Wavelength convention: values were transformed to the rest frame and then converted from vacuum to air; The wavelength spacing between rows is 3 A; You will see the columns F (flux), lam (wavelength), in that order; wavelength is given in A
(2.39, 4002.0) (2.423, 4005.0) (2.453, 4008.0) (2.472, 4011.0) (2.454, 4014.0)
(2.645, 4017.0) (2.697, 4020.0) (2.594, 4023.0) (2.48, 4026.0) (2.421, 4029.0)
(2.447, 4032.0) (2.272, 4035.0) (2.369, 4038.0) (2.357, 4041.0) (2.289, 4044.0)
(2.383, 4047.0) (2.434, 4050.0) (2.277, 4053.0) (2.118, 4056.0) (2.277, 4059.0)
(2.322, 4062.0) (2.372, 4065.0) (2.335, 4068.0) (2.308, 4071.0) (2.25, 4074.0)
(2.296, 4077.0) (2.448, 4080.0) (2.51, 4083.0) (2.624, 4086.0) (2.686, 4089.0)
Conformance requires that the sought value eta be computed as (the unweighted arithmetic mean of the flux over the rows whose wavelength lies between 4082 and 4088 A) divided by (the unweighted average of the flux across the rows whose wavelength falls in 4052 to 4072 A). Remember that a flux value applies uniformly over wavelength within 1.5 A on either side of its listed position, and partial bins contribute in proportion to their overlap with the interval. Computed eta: 1.12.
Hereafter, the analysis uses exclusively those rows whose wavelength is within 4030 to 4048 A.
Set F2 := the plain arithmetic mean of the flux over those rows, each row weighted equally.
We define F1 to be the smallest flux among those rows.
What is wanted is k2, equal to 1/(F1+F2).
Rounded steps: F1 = 2.272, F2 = 2.35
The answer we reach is 0.216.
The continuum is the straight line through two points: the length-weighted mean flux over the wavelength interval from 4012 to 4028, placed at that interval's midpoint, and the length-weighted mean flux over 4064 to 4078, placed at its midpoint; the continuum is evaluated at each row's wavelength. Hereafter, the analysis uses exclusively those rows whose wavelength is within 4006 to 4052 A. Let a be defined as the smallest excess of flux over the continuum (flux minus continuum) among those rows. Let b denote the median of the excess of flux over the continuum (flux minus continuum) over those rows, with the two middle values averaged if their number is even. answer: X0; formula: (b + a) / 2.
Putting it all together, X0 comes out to -0.159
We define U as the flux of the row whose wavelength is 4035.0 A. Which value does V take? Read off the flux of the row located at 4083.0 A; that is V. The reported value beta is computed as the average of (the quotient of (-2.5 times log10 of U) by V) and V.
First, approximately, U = 2.272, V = 2.51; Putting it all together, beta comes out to 1.08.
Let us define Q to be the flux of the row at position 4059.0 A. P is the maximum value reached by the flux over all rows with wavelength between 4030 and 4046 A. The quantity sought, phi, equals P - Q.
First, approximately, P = 2.447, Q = 2.277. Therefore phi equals 0.17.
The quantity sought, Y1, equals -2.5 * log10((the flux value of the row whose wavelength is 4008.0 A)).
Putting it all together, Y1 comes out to -0.974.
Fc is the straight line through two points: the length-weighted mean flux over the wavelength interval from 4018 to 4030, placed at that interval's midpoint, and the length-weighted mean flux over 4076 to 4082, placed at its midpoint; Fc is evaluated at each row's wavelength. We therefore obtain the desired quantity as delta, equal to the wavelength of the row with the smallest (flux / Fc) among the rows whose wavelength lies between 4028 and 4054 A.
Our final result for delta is 4035.0 A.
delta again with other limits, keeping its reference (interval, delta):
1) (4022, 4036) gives 4035.0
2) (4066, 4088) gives 4074.0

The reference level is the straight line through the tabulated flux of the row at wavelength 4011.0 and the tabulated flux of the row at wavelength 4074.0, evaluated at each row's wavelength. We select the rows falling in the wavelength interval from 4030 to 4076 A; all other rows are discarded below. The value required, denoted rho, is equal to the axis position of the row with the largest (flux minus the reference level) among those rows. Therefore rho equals 4050.0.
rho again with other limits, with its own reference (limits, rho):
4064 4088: 4086.0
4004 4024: 4020.0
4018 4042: 4020.0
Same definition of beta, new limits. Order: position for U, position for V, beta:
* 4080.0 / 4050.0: 1.02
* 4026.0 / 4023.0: 1.11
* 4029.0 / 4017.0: 1.14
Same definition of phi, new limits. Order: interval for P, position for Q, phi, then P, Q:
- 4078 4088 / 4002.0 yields 0.23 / 2.624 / 2.39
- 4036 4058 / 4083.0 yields -0.08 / 2.434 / 2.51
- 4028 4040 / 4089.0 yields -0.24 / 2.447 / 2.686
